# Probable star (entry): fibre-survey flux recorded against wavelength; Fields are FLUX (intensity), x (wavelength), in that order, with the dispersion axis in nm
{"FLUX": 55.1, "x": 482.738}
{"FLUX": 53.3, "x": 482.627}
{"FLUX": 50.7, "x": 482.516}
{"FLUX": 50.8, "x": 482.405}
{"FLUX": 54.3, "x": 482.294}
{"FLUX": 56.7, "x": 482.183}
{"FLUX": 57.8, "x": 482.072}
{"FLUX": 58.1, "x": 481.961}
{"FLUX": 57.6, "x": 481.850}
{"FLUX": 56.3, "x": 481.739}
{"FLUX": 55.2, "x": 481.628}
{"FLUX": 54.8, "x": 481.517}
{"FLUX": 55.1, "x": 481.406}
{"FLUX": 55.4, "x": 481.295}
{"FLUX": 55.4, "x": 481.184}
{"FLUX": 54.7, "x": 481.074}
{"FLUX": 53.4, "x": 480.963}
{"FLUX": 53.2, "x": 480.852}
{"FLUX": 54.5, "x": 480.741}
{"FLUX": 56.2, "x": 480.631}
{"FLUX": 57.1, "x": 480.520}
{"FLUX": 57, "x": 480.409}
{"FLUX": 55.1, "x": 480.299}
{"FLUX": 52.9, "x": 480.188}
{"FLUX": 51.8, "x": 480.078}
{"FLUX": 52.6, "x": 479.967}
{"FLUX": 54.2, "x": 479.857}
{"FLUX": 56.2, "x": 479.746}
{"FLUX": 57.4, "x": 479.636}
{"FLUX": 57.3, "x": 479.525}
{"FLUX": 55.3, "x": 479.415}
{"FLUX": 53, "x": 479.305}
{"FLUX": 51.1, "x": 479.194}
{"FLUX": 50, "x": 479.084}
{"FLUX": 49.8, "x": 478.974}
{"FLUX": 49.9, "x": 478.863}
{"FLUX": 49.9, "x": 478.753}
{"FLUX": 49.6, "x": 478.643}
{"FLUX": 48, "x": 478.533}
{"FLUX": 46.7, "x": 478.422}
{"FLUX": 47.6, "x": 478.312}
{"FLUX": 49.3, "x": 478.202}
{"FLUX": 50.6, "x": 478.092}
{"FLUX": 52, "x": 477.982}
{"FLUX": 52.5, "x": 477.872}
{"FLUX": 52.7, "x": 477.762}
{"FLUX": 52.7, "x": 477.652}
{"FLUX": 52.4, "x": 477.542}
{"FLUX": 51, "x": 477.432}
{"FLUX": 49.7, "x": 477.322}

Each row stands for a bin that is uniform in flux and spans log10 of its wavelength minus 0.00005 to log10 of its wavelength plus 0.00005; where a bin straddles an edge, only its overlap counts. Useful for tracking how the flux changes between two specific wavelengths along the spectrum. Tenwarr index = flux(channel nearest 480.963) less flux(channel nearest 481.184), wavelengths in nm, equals -2.0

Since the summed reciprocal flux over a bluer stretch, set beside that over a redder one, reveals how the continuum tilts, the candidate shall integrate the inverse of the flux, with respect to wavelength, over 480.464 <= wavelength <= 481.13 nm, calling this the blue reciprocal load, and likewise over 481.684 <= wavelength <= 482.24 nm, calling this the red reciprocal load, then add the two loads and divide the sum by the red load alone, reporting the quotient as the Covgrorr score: 2.25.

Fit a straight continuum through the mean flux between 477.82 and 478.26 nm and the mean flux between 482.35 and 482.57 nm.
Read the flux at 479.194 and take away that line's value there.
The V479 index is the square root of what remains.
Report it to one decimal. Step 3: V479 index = 0.3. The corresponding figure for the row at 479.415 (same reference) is 2.1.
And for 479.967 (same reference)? 1.3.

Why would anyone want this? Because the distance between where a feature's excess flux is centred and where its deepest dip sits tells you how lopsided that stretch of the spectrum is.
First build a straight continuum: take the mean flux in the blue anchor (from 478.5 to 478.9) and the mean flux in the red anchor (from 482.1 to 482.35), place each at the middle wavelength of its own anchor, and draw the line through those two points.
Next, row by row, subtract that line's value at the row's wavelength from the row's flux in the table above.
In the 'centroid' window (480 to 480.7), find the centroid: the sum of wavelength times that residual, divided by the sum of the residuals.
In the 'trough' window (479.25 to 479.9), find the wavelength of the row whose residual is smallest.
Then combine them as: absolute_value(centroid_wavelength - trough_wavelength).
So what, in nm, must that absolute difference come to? 1.15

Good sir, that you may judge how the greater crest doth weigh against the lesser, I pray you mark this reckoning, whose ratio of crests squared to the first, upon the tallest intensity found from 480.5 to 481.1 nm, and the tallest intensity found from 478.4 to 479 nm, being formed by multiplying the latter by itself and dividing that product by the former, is 44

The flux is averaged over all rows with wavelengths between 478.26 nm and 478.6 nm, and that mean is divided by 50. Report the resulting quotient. 0.949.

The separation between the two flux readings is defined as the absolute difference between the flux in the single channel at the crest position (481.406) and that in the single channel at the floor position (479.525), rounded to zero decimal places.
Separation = 2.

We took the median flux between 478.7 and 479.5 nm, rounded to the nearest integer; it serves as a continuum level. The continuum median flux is 50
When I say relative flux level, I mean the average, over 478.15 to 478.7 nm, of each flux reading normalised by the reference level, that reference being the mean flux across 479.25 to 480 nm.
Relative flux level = 0.87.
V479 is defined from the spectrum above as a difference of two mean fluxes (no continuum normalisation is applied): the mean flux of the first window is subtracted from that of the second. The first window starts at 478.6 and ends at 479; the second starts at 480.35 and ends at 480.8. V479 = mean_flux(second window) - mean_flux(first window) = 6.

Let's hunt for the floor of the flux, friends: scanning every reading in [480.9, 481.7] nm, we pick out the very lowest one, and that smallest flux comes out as 53.4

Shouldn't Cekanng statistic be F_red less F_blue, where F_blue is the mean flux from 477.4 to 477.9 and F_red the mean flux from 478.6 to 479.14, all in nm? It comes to -2.4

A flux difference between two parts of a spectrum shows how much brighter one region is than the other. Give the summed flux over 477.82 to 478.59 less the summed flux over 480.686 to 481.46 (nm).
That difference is -35.0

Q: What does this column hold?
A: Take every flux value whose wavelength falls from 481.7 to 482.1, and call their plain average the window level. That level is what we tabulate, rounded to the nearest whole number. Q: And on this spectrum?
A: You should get 57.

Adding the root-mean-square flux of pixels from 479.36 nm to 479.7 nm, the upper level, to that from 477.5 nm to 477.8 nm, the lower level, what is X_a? 109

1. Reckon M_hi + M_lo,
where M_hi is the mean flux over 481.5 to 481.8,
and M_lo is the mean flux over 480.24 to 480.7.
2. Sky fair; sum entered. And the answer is 112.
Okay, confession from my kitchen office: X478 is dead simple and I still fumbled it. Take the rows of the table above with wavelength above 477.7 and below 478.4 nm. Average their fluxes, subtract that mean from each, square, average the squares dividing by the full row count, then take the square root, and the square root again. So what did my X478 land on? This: 1.36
